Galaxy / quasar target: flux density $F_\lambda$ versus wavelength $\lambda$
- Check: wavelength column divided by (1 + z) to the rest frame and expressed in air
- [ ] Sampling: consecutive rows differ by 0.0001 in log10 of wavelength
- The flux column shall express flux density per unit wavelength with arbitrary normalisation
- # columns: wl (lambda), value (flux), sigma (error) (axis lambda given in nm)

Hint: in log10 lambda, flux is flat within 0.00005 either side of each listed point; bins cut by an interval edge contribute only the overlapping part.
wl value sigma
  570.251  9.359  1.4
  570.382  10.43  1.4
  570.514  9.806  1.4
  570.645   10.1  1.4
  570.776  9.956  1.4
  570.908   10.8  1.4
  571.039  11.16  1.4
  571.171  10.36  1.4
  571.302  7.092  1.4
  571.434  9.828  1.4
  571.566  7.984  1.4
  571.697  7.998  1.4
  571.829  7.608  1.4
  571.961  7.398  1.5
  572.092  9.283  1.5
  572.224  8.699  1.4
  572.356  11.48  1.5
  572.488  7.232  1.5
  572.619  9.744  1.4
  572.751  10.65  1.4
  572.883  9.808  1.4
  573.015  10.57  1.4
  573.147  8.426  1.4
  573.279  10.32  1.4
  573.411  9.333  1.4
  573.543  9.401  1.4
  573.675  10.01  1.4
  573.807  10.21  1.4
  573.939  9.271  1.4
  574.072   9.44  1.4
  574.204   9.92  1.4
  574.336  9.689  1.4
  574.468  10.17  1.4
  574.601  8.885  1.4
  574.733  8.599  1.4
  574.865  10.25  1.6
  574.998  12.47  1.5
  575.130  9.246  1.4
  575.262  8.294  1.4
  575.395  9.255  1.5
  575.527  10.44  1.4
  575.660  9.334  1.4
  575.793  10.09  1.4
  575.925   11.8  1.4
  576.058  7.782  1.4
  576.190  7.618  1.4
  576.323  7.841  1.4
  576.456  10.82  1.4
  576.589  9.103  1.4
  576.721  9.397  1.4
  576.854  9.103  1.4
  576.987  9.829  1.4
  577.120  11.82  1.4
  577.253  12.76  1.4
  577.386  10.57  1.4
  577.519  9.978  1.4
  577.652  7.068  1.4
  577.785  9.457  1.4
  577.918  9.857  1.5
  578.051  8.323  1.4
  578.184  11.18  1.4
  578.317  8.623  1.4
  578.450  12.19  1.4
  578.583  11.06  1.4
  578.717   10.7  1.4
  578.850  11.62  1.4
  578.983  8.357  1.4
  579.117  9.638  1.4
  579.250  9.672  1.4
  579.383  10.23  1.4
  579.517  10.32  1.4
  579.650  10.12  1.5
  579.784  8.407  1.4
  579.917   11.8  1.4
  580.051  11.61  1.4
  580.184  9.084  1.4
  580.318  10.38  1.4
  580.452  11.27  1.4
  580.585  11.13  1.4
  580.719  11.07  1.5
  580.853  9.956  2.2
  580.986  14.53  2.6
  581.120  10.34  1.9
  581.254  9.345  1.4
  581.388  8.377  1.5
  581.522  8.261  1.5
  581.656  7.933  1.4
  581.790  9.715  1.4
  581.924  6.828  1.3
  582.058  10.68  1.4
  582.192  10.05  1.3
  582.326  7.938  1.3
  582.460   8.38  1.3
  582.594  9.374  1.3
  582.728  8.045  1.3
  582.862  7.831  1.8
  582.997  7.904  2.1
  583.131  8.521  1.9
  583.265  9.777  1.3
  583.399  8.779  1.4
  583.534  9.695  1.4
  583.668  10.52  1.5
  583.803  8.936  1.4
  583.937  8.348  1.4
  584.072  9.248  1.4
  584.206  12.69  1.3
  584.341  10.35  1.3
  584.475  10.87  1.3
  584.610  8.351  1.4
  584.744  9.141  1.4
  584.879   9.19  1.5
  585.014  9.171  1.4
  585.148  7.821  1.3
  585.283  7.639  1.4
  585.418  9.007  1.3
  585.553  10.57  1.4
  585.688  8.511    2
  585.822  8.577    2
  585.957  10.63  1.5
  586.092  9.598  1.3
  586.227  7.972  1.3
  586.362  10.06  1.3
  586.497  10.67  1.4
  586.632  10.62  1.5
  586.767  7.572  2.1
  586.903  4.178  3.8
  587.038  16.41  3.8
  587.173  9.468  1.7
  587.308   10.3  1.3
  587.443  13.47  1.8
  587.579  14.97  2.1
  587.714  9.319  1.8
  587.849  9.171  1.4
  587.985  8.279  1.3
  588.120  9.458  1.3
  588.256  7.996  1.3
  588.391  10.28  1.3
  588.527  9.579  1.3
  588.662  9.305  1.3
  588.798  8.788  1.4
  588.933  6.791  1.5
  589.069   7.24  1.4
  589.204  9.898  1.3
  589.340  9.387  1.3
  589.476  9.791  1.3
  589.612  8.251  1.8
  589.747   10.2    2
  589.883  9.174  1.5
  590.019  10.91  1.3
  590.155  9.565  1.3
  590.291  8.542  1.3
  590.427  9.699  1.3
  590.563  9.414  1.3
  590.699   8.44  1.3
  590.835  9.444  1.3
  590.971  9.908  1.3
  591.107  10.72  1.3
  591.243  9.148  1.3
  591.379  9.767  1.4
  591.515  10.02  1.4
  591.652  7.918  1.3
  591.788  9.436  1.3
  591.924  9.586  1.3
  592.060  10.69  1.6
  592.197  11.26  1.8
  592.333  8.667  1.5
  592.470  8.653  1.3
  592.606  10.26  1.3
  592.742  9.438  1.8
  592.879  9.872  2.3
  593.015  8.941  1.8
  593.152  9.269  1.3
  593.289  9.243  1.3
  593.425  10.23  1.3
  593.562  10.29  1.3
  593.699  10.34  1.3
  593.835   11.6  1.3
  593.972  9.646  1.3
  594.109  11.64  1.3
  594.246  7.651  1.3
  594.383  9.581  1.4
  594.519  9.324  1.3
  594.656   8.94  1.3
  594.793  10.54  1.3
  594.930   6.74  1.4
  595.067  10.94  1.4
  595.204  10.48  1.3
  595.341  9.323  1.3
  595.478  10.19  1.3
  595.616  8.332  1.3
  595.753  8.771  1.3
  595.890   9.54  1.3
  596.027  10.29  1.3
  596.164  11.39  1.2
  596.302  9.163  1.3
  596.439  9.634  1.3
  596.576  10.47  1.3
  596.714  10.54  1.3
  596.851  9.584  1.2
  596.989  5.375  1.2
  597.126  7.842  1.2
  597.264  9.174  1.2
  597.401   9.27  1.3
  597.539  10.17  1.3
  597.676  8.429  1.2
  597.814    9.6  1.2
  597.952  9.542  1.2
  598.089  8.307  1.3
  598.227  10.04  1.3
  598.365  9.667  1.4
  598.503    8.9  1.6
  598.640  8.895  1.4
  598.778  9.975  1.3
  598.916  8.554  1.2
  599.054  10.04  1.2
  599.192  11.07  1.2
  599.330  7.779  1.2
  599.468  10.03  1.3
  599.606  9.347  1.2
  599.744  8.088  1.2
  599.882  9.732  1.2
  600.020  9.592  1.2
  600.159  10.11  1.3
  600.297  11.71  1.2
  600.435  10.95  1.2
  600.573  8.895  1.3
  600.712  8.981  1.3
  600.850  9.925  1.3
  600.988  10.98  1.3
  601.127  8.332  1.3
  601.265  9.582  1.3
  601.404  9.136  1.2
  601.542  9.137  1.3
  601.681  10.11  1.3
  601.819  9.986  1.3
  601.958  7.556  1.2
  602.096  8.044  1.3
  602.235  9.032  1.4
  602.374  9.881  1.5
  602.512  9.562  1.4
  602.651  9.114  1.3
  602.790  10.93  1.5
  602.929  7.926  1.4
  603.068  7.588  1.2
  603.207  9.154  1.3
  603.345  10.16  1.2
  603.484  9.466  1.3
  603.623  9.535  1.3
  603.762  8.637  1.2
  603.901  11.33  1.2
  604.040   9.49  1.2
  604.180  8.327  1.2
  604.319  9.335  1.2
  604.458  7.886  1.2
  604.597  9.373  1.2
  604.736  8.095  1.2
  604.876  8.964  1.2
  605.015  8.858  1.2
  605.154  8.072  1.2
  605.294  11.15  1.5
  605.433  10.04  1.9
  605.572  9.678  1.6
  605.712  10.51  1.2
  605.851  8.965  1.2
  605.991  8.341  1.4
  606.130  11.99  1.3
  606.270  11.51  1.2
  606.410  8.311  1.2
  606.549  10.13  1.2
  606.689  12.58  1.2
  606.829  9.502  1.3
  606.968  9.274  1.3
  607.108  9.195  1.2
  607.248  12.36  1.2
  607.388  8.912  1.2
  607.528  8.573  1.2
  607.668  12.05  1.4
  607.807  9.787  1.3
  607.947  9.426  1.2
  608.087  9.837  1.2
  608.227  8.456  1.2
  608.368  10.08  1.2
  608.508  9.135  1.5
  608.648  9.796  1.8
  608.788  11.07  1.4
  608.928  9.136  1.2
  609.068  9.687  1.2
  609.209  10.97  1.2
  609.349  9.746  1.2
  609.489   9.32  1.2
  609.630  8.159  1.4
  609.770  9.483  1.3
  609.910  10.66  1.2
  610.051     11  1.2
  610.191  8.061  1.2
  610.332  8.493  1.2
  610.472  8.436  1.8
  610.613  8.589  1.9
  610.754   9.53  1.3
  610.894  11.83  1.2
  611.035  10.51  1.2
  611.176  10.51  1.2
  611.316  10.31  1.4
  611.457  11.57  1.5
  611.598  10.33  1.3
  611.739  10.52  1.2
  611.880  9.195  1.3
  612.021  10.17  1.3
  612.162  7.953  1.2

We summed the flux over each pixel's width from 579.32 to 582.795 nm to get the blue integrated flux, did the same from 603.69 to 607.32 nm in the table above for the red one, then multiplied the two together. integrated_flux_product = 1199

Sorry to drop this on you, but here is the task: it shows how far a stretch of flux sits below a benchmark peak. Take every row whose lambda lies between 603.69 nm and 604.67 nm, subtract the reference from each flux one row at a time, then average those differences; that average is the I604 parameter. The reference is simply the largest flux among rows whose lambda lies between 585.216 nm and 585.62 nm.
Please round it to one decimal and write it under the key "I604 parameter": -1.4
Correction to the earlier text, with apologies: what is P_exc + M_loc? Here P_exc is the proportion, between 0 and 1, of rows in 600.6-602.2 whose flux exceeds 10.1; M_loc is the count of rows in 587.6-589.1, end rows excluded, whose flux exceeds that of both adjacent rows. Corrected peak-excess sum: 2.2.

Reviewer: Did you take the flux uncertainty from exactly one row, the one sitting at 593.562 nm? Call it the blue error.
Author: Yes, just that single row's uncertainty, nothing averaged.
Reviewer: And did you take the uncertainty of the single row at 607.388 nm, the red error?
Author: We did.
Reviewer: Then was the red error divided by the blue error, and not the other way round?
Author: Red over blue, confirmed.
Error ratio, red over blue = 0.92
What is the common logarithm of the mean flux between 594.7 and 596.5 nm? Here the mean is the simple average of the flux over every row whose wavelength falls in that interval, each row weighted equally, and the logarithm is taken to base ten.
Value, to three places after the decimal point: 0.984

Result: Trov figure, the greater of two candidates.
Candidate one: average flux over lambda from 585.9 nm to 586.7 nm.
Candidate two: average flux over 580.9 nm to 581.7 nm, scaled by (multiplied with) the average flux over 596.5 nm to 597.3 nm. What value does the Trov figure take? 87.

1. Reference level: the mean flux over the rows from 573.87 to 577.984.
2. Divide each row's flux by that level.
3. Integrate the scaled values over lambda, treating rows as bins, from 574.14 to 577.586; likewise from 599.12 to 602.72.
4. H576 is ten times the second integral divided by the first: 10.1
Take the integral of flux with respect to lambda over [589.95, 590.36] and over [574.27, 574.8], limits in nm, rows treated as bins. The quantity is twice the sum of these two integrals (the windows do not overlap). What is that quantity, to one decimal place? 17.8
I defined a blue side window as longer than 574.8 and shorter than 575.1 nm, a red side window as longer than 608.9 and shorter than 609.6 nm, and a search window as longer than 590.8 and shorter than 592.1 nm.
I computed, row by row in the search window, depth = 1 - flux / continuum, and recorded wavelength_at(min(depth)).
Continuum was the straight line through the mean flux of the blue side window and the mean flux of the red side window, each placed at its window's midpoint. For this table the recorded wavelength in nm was 592.060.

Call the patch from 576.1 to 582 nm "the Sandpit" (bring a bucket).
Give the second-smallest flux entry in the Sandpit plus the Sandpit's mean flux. 17.0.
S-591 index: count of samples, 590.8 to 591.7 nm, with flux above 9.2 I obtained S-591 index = 5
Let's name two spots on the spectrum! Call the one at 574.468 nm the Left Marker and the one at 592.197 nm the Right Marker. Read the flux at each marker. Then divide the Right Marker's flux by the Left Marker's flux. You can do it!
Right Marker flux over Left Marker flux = 1.11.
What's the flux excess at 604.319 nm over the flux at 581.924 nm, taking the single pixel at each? 2.5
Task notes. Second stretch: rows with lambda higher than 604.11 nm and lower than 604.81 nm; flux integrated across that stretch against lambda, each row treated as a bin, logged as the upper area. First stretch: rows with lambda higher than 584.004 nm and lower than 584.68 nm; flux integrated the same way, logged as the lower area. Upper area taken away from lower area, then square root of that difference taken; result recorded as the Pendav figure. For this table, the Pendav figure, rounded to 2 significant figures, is 0.97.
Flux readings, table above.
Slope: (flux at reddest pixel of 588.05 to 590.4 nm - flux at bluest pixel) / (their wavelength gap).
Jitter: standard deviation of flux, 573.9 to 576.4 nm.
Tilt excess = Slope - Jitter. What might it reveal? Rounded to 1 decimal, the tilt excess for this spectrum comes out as -1.7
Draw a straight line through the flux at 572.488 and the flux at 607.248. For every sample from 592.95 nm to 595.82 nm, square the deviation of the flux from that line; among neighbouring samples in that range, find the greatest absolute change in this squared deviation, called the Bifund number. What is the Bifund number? 14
